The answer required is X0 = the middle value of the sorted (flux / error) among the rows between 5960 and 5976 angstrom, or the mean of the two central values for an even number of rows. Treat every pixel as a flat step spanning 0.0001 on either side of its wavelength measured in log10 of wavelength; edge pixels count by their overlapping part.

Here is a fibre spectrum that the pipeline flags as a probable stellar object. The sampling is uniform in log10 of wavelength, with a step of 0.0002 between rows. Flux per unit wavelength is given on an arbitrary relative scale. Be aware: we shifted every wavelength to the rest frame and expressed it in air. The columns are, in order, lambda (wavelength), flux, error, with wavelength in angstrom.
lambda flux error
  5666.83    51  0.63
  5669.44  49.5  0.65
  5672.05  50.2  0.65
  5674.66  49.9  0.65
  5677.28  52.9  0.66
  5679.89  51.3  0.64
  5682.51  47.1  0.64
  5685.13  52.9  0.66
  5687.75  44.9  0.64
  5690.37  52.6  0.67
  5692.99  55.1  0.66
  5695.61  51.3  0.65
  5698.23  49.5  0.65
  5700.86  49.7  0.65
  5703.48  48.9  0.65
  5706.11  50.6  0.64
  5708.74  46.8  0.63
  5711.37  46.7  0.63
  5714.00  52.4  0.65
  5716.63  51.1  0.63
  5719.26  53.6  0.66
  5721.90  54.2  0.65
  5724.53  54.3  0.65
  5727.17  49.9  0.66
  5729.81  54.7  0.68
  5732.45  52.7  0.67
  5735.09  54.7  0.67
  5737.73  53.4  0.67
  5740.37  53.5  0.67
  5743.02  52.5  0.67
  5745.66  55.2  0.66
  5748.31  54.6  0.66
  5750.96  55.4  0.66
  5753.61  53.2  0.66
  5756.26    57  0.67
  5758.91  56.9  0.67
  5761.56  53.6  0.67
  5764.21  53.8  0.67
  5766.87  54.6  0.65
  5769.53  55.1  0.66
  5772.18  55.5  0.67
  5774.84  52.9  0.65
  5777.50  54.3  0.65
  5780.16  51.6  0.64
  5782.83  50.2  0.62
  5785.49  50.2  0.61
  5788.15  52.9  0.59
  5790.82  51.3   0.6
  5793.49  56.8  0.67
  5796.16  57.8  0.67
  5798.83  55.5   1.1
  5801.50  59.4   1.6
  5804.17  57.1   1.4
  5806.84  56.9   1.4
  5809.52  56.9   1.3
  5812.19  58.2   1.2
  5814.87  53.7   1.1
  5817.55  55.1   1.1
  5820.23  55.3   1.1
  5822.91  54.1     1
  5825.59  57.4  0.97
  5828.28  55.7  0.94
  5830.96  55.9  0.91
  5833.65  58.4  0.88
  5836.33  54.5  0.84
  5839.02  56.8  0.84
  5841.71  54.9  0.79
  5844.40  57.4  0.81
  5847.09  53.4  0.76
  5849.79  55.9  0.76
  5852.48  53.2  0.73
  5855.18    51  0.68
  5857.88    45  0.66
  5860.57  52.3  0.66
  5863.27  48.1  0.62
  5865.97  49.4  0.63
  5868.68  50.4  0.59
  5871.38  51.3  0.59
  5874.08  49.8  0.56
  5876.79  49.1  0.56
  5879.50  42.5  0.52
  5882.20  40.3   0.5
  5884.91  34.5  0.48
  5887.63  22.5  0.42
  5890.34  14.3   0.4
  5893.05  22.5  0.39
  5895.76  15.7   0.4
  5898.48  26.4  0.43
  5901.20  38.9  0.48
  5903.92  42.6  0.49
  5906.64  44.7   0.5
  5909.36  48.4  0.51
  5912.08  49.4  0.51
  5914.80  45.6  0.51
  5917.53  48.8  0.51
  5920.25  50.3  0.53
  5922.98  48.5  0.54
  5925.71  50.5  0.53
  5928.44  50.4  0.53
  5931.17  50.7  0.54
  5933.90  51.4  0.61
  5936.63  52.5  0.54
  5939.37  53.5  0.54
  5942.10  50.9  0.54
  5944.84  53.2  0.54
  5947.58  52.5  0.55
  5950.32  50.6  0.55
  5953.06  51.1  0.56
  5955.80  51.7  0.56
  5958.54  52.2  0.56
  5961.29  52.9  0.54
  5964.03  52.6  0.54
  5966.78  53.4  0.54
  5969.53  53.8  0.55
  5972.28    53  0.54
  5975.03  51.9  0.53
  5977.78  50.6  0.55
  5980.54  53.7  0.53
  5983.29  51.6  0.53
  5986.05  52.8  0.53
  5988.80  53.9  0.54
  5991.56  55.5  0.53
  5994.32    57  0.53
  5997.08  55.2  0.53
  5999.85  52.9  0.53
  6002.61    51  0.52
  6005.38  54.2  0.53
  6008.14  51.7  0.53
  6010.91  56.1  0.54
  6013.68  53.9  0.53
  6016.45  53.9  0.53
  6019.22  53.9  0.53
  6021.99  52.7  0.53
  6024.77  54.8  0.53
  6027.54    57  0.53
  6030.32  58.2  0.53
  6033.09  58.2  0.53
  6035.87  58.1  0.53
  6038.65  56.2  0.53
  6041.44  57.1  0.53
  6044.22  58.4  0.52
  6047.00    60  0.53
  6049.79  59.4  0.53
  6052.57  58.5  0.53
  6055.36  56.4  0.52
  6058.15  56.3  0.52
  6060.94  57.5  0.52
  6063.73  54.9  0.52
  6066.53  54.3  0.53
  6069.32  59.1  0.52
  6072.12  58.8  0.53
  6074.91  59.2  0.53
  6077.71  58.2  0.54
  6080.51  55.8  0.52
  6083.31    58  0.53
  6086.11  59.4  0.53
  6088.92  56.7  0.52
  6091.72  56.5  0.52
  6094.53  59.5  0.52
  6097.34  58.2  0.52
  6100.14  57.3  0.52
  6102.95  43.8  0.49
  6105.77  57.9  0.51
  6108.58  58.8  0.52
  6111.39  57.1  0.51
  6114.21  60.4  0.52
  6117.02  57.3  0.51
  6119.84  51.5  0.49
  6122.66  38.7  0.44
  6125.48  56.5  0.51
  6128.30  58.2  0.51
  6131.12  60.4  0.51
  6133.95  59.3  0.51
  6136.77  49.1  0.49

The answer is 98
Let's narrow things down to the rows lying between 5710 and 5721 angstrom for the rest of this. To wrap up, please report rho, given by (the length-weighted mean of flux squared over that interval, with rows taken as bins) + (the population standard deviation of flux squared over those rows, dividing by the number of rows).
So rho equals 2874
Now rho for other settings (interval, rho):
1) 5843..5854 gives 3212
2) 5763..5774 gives 3059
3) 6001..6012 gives 3049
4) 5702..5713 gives 2502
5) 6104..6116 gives 3524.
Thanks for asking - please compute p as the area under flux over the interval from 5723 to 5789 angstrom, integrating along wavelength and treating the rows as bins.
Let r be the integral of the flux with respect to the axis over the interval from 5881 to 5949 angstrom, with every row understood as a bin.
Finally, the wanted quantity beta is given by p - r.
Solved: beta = 662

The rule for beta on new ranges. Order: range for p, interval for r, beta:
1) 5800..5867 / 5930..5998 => 77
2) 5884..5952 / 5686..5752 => -511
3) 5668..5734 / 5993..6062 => -499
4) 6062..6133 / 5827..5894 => 828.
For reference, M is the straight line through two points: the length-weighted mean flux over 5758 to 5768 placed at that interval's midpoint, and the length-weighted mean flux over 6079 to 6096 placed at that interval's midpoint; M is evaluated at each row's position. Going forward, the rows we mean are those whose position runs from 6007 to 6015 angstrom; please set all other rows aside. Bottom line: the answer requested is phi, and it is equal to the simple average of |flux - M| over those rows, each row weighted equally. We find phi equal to 3.0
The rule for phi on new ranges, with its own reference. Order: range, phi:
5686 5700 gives 3.8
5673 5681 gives 2.5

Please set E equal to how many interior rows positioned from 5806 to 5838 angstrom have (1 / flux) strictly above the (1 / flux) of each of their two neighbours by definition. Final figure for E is 3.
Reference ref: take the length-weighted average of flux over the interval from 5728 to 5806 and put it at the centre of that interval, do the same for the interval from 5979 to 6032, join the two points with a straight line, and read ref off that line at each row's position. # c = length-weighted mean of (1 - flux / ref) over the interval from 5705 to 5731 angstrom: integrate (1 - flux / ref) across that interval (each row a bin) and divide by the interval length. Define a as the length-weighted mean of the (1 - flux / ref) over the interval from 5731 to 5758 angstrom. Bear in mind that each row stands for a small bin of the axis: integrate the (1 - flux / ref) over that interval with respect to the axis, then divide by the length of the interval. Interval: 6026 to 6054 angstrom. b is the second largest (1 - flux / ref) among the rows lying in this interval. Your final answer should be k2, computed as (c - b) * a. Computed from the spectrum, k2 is 0.0002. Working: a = 0.00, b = -0.05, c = 0.05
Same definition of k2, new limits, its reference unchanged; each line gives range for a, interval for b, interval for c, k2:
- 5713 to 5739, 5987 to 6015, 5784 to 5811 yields -0.0016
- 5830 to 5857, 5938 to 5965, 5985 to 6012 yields 0.0007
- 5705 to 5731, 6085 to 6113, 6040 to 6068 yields -0.0008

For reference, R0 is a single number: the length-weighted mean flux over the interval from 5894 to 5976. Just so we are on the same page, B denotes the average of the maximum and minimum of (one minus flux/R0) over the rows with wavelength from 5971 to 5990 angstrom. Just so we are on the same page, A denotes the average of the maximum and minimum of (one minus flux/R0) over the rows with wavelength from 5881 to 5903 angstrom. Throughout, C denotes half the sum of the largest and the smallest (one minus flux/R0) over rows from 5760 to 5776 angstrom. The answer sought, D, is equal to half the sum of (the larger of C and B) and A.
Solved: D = 0.17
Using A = 0.433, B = -0.085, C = -0.13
